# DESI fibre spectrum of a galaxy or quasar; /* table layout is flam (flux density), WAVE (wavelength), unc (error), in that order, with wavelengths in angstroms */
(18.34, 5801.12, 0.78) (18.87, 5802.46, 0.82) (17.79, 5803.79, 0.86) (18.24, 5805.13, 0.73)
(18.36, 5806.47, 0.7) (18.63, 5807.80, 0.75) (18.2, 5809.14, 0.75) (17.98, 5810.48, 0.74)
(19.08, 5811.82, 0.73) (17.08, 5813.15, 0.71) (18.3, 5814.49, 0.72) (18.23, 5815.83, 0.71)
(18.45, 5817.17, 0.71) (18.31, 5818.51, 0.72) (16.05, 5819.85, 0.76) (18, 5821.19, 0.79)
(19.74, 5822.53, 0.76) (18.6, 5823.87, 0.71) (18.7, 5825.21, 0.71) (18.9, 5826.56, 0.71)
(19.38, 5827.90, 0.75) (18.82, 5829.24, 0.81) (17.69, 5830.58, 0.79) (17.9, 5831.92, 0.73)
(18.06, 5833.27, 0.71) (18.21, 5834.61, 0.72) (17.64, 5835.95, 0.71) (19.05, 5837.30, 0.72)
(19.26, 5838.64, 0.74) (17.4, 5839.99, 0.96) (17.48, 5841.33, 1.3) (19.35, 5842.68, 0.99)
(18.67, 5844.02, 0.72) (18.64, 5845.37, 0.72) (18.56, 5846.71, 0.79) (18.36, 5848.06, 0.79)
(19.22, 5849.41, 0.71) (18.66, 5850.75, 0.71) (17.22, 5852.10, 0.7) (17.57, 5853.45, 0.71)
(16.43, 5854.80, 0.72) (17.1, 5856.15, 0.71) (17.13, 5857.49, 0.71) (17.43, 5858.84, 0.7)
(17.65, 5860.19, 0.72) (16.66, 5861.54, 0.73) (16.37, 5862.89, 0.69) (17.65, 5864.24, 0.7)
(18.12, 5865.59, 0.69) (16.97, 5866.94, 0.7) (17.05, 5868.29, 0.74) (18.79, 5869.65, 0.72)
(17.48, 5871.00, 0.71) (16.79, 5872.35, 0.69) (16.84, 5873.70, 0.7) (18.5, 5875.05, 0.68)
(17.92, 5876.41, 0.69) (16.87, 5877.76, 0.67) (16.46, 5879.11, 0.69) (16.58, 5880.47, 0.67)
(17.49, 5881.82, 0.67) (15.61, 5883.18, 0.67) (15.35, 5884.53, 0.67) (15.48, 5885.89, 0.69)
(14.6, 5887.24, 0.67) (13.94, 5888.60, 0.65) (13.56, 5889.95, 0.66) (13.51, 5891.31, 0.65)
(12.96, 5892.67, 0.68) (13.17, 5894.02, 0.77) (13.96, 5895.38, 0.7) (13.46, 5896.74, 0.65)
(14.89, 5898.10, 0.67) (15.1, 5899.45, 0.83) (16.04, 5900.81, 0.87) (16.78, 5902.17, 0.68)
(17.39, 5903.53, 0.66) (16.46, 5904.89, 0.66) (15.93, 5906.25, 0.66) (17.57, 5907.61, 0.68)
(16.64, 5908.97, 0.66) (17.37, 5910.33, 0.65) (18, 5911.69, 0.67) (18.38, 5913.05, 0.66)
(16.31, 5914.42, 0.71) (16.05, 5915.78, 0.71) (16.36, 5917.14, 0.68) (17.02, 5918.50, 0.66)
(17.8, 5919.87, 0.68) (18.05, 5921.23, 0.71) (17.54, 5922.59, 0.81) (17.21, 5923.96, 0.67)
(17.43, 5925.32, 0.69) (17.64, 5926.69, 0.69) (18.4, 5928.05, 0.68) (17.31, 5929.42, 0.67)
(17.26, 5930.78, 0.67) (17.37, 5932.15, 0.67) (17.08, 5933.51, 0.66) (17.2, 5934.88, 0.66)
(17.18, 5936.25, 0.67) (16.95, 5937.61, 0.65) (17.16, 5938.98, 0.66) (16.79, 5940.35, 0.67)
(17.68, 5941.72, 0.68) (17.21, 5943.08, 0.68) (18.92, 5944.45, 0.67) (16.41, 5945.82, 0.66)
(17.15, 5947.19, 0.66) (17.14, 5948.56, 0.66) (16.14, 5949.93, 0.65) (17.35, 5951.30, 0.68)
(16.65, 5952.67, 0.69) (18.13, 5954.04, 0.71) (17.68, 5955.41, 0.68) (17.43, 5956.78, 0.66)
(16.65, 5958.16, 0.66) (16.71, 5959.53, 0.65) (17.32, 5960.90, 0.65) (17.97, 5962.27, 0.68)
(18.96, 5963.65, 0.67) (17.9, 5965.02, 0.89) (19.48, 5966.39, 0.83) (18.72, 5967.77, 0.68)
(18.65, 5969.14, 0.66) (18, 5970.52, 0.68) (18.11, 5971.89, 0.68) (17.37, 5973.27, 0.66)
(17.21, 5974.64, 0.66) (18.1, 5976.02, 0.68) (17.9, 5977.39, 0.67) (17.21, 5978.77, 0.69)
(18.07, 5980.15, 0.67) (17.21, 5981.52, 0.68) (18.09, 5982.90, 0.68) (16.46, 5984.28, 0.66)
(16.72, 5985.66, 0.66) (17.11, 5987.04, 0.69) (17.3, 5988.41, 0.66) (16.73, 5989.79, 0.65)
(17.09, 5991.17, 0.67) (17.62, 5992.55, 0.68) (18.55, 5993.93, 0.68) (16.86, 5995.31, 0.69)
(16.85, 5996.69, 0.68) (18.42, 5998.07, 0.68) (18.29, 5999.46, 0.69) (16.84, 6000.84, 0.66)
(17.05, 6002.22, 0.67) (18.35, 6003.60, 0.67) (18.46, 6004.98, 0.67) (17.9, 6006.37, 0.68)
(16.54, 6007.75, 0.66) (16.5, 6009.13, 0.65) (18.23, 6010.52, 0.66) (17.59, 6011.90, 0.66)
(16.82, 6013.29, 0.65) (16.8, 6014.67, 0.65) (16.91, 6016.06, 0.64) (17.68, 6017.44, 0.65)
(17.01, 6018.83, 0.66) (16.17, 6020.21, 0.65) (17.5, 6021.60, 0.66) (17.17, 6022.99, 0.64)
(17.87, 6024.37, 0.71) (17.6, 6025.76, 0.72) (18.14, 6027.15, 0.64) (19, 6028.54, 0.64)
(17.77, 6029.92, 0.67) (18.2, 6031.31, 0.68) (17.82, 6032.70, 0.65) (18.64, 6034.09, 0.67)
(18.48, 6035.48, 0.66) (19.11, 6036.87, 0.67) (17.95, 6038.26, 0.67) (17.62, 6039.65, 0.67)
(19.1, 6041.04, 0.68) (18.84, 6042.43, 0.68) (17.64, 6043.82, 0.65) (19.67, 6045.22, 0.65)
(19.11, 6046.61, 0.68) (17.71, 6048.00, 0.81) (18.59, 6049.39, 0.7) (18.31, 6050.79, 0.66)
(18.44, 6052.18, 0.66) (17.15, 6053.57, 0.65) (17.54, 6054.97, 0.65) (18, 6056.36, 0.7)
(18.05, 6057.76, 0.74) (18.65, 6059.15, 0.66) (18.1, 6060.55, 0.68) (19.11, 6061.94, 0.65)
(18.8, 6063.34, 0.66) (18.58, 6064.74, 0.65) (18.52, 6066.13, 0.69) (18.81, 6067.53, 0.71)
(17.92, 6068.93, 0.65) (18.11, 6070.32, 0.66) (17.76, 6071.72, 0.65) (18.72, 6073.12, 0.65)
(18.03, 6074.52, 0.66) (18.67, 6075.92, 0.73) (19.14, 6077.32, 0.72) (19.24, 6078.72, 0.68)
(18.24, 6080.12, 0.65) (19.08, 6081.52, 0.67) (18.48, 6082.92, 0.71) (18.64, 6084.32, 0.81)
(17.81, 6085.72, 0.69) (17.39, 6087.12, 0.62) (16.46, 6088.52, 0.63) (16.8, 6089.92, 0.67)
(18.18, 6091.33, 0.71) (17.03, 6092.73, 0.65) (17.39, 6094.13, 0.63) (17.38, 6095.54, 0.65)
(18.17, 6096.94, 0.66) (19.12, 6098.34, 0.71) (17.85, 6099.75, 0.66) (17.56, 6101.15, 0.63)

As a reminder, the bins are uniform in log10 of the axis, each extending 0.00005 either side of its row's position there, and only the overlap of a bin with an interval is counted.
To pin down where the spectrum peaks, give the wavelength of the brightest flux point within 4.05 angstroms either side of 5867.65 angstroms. 5869.65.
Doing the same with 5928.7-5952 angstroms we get 5944.45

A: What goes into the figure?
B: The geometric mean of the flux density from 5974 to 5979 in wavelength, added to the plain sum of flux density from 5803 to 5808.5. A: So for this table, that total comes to 90.6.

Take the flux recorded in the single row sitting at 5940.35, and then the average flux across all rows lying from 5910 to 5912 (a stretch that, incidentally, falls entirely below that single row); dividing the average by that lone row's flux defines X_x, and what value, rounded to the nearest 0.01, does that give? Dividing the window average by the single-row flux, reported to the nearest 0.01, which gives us 1.05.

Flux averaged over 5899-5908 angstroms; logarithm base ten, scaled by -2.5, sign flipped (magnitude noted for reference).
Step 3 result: 3.04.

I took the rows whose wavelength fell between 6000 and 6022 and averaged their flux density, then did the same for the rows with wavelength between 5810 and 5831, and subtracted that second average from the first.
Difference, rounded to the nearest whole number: -1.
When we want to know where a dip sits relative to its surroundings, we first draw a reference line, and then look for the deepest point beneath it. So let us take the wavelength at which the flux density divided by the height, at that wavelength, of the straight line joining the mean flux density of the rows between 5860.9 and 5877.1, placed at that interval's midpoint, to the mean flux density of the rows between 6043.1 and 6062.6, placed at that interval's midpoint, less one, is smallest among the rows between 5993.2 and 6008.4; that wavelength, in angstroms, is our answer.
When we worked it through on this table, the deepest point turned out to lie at 6007.75 angstroms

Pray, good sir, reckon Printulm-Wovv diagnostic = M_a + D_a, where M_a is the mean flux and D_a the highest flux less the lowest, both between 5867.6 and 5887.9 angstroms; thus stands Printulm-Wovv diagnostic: 21.0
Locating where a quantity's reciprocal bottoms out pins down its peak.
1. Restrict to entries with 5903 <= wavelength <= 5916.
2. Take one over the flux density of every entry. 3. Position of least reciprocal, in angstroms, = 5913.05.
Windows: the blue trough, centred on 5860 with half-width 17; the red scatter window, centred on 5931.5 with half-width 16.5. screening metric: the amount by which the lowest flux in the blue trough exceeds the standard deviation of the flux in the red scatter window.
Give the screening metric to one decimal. 15.8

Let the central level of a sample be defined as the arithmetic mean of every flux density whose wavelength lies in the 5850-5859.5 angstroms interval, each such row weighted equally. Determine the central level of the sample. 17.4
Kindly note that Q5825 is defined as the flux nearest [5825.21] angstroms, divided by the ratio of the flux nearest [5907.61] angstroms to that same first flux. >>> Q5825 19.9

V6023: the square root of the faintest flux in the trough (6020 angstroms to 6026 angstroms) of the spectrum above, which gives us 4.02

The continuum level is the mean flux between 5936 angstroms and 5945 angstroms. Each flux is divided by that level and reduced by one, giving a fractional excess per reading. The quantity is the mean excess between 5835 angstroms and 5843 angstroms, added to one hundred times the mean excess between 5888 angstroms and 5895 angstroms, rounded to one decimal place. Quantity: -22.8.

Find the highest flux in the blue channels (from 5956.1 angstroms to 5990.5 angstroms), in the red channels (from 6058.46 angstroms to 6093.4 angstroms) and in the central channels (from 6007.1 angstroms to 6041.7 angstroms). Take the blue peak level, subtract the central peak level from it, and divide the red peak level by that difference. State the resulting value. 52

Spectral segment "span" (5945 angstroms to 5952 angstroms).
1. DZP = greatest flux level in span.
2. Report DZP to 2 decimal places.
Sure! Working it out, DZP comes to 17.35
